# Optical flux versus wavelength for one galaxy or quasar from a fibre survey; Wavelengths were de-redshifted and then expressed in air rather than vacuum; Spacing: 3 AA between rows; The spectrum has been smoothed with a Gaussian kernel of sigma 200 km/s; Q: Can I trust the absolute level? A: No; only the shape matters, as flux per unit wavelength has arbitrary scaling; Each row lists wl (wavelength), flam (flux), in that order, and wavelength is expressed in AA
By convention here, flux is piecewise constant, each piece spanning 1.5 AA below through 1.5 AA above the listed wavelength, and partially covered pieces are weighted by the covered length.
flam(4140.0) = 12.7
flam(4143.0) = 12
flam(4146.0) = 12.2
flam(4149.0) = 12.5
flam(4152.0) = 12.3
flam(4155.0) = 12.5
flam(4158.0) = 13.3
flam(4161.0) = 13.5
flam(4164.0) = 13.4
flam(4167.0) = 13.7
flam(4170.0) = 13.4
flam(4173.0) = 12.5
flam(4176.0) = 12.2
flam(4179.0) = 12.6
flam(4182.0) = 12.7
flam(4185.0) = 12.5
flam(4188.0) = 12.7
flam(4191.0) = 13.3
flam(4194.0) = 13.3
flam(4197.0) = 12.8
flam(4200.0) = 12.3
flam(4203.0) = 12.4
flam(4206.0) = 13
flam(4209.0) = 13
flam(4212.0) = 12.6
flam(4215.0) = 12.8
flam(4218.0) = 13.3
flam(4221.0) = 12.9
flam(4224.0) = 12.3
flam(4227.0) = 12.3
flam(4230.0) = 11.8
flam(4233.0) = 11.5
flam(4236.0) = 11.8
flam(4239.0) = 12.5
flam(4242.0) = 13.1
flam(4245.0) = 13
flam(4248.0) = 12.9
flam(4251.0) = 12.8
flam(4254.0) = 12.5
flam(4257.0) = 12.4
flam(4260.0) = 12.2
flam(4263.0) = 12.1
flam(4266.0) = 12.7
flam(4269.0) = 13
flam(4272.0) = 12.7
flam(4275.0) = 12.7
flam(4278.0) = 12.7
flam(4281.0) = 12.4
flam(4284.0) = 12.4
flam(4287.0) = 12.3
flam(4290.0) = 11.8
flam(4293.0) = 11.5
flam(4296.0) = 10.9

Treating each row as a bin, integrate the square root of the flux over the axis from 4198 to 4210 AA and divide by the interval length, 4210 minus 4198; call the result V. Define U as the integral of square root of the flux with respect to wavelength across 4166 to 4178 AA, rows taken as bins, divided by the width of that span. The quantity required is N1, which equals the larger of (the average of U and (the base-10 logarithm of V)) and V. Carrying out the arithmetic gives 3.56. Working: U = 3.59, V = 3.56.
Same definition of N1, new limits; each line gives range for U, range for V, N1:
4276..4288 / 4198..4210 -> 3.56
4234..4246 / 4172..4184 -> 3.54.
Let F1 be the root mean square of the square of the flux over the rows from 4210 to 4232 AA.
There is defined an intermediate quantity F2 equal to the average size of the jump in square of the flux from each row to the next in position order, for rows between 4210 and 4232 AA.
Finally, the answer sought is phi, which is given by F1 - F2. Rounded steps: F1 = 159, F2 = 9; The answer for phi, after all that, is 149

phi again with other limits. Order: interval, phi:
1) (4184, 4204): 155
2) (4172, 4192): 153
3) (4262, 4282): 153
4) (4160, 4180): 161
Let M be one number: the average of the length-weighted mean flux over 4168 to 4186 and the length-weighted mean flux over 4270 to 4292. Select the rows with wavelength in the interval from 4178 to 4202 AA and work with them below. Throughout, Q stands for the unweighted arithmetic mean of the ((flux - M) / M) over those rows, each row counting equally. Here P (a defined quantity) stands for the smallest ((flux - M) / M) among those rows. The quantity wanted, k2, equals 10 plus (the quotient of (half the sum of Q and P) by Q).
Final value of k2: 9.9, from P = -0.020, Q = 0.018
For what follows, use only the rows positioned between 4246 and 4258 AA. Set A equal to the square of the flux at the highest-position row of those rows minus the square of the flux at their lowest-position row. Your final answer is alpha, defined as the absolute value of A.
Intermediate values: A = -13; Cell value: 13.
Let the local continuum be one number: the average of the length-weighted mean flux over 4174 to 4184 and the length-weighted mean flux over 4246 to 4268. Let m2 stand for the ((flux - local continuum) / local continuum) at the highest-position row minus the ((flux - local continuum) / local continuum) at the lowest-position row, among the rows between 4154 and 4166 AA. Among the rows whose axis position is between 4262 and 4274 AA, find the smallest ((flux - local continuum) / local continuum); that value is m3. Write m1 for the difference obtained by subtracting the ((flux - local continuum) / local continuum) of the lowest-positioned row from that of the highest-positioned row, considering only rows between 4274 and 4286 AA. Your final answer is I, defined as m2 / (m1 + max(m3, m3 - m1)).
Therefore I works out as -2.2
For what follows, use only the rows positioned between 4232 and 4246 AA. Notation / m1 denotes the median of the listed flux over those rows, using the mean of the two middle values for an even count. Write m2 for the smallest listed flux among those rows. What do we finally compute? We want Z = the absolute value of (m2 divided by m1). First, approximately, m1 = 12.5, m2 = 11.5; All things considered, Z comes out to 0.92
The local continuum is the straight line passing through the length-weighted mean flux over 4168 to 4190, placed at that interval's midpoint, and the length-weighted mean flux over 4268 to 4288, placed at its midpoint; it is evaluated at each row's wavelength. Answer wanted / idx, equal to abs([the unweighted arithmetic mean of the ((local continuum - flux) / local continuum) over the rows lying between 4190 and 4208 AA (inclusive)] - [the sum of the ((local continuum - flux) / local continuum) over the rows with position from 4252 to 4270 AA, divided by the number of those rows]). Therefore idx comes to 0.024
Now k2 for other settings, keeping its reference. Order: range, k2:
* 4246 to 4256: 10.4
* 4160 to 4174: 10.5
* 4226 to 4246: 12.5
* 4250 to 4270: 20.2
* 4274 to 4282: 8.9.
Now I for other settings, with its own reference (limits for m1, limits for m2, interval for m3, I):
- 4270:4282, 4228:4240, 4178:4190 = -38.5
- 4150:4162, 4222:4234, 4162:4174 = -0.7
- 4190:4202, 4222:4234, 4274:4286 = 6.8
